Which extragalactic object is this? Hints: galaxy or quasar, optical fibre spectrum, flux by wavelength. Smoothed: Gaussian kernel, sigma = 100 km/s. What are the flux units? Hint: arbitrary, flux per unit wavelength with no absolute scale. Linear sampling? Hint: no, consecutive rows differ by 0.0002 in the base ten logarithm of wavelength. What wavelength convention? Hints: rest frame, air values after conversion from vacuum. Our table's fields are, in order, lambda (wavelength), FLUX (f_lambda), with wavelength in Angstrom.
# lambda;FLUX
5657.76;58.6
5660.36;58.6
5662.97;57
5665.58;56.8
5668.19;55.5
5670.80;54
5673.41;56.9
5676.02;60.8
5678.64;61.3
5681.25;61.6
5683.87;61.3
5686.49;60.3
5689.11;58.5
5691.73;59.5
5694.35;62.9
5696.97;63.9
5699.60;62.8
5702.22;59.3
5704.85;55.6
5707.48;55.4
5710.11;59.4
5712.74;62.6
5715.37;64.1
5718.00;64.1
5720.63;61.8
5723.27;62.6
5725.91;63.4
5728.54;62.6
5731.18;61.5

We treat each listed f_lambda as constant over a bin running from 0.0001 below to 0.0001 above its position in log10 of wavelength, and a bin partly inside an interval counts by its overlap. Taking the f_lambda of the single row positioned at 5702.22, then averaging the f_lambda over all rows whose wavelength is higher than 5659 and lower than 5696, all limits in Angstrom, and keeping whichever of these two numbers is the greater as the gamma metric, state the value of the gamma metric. 59.3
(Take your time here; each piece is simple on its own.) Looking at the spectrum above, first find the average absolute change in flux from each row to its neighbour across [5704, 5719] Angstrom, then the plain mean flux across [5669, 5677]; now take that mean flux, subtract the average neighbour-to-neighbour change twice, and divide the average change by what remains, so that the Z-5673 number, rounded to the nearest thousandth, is 0.033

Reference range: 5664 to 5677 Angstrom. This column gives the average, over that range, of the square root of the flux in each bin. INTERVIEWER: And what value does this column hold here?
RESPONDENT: 7.5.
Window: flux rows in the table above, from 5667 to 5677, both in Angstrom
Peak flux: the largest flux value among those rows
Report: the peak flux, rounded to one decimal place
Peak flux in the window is 60.8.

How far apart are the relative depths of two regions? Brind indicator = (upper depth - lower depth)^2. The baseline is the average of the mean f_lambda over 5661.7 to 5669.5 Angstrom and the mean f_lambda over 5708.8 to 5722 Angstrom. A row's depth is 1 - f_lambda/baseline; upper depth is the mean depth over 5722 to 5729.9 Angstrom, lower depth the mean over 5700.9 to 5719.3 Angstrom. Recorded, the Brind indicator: 0.0022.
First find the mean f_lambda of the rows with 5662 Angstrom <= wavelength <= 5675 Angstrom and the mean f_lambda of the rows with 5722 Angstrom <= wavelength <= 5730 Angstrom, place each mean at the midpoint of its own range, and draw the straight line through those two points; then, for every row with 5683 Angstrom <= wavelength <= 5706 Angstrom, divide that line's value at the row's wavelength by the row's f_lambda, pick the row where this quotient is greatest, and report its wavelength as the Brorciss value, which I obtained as 5704.85 Angstrom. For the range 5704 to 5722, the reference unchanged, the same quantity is 5707.48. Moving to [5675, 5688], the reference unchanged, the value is 5686.49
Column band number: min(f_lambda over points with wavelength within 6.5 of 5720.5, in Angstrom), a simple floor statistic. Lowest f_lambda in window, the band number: 61.8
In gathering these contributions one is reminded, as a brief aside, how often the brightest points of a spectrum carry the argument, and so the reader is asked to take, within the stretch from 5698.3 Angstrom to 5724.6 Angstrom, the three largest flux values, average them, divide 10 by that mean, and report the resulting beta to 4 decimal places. 0.1571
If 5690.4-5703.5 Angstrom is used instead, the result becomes 0.1582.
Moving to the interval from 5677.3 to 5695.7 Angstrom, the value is 0.1615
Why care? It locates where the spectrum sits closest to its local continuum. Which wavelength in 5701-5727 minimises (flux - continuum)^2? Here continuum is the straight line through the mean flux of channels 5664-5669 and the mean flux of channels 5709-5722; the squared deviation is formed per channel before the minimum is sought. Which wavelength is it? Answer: 5725.91 Angstrom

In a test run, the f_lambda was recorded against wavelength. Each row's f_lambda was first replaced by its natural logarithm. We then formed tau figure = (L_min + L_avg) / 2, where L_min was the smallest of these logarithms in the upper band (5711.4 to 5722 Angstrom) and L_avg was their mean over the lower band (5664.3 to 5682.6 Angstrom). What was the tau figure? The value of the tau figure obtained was 4.09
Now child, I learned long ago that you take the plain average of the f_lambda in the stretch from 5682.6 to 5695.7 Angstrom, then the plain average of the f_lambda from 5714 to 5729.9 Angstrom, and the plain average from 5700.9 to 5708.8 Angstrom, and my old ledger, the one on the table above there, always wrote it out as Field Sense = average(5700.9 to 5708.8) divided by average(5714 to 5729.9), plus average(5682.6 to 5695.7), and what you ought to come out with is 61.4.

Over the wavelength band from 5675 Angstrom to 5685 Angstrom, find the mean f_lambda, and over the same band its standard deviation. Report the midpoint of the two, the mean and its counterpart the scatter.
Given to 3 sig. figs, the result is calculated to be 30.8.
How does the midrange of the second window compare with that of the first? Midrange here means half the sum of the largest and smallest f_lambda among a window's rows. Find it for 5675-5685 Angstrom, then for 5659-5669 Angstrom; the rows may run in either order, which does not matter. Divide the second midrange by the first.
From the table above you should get 0.93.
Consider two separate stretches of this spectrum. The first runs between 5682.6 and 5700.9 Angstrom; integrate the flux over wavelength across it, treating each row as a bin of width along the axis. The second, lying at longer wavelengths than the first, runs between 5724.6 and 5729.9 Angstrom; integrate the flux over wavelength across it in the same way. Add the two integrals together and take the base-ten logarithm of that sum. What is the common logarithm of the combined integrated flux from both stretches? 3.16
